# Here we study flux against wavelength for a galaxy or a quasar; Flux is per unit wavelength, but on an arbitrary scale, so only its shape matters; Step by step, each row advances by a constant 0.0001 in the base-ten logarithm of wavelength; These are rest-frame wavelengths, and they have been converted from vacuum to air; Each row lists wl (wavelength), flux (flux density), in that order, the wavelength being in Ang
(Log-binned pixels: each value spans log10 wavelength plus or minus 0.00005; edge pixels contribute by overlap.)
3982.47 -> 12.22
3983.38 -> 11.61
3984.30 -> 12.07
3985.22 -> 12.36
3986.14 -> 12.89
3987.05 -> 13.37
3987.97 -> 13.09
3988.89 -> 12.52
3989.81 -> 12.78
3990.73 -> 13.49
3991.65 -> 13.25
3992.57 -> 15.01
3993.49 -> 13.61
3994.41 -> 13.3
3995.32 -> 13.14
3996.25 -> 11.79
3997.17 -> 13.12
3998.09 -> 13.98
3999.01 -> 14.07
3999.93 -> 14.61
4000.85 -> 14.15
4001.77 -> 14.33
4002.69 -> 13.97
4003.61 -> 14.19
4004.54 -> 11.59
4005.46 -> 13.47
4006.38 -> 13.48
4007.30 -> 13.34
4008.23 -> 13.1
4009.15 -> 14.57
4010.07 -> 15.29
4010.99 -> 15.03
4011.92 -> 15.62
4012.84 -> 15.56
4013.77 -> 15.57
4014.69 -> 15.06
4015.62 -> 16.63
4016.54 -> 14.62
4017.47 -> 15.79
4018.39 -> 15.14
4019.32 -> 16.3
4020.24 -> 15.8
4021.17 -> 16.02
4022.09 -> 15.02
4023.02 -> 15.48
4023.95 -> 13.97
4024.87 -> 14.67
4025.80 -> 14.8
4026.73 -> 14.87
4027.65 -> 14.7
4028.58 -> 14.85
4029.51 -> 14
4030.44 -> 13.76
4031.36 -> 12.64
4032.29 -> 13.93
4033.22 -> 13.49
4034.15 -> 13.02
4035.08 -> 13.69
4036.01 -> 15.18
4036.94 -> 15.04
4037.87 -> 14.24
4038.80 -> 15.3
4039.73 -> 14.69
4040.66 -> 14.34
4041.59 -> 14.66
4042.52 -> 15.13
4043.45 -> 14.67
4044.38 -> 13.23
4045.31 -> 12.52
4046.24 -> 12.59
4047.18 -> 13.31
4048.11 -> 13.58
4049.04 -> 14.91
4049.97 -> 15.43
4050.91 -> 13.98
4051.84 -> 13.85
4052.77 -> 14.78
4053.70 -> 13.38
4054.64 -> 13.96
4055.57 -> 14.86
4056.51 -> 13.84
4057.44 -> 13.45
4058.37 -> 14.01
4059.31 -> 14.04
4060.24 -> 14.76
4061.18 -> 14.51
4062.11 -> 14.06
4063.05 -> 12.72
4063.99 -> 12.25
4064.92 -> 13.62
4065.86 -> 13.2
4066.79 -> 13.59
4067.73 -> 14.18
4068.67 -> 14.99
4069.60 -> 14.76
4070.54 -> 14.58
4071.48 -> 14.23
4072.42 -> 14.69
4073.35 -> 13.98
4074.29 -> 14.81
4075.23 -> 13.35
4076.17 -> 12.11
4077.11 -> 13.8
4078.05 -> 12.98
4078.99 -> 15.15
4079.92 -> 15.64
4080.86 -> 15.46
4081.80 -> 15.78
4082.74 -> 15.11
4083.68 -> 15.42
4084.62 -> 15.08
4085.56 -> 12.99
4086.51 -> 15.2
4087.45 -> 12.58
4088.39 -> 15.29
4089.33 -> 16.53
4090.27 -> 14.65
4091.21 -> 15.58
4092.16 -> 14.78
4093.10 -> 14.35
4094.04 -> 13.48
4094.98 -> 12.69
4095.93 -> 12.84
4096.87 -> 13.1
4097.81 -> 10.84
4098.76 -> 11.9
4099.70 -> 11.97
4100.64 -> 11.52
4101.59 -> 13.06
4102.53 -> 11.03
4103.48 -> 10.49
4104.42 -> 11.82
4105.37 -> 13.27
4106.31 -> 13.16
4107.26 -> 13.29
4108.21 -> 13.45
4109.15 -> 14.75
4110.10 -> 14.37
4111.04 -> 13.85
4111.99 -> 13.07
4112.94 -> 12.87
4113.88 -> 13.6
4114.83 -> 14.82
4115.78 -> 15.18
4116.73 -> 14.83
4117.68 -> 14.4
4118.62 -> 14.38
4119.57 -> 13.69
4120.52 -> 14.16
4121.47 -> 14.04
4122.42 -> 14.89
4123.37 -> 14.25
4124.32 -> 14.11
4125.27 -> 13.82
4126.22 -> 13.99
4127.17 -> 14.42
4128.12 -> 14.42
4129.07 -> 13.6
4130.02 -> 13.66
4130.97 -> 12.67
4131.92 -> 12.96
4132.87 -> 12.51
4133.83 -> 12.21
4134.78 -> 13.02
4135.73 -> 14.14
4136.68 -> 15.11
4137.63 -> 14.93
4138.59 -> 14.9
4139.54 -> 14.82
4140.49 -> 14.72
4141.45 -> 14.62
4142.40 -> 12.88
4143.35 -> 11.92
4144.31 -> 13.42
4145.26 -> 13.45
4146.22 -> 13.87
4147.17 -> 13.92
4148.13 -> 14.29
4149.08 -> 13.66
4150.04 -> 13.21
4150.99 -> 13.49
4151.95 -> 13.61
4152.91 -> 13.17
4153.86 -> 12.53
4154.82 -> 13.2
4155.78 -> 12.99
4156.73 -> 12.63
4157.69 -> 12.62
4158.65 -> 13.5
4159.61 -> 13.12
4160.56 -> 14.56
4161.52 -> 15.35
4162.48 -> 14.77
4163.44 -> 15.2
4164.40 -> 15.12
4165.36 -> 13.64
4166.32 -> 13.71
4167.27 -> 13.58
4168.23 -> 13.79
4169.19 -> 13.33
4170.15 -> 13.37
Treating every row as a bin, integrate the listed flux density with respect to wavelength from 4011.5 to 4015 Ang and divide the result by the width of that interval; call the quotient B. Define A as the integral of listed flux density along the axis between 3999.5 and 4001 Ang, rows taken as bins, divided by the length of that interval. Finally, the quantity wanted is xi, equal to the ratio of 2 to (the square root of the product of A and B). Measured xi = 0.134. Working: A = 14.4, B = 15.5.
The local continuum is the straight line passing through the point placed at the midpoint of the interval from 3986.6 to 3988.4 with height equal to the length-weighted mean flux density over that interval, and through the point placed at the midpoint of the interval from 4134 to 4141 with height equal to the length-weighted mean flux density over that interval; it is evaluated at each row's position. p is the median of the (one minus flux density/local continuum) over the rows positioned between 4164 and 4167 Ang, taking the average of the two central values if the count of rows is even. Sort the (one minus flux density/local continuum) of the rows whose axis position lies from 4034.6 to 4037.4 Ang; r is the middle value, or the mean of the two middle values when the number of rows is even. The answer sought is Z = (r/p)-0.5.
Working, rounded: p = 0.06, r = -0.10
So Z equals -2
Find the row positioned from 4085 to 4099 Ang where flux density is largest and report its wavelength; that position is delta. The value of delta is 4089.33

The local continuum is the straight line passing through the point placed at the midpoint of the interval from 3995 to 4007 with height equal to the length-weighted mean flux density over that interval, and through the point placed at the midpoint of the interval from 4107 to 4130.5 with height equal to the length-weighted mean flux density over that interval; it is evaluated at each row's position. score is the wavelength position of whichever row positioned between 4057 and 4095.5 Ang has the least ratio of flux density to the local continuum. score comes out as 4076.17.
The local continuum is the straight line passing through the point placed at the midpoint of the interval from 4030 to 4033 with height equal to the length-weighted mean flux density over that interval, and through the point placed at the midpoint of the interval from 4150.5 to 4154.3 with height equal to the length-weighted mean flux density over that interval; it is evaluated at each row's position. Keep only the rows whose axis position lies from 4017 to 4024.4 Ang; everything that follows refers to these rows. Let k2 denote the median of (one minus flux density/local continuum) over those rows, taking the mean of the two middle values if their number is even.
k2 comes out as -0.159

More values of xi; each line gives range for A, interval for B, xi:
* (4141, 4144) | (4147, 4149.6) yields 0.148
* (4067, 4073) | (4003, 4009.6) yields 0.143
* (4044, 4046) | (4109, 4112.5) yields 0.150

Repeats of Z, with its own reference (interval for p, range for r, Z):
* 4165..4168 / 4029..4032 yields -1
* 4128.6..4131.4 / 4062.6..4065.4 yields 1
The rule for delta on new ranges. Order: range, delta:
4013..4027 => 4015.62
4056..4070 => 4068.67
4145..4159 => 4148.13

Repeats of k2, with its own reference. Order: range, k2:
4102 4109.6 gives 0.008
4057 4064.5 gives -0.046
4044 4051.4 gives -0.001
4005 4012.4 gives -0.038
